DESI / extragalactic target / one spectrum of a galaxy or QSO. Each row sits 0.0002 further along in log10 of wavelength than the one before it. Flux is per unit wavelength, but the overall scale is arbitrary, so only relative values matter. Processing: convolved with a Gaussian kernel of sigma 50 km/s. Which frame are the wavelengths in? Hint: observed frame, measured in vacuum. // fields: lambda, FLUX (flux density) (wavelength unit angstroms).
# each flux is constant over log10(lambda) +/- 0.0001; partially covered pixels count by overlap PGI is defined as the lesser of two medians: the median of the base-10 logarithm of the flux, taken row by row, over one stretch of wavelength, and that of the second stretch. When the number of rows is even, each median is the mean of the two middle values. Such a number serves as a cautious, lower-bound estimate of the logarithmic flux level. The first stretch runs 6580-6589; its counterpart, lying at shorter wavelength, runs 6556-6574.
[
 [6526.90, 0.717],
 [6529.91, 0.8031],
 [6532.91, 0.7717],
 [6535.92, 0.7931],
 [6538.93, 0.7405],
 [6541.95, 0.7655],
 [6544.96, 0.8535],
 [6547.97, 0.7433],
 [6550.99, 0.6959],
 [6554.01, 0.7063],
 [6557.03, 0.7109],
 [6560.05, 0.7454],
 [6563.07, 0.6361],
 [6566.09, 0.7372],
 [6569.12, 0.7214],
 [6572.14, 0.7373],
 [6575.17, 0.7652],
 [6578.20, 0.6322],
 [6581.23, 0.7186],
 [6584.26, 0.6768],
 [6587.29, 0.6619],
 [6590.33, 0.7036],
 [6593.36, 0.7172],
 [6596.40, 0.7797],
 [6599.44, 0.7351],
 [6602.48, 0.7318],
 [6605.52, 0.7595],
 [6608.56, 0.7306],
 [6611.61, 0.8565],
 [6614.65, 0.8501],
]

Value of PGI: -0.170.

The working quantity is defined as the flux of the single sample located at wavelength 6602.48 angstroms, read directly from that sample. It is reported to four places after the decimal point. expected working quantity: 0.7318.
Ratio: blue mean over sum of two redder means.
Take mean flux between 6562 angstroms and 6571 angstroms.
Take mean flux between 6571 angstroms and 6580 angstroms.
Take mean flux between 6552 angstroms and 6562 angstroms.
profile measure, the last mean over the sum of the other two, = 0.51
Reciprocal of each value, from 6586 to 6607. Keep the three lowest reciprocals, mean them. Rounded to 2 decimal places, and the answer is 1.32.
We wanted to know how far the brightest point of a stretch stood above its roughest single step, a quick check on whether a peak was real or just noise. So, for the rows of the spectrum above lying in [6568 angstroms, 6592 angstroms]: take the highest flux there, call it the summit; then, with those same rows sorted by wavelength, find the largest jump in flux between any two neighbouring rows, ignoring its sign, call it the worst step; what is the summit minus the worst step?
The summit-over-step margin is 0.632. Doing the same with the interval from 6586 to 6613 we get 0.731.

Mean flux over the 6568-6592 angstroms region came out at 0.702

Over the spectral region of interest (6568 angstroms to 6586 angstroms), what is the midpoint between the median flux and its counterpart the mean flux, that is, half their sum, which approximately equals 0.714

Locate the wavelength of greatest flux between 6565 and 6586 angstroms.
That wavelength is 6575.17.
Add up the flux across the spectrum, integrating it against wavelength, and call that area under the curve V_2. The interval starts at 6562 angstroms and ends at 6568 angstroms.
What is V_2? 4.2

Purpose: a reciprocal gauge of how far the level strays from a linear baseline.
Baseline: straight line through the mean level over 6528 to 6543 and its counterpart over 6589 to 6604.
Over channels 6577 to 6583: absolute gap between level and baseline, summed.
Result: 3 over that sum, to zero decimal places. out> 22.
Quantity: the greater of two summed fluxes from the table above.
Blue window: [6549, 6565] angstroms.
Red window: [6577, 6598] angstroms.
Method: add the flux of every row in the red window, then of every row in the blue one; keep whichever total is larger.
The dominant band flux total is 4.9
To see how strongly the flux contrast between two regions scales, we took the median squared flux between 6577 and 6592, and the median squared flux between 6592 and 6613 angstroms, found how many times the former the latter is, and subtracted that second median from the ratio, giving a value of 0.64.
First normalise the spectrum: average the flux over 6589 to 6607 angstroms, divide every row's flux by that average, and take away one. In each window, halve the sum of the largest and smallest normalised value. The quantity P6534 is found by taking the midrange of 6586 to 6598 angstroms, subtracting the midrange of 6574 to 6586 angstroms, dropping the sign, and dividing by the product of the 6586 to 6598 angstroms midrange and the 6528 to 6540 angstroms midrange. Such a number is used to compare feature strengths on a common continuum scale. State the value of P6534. -28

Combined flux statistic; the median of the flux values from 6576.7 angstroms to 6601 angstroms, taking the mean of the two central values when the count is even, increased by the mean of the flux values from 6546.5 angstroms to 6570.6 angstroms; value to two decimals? 1.42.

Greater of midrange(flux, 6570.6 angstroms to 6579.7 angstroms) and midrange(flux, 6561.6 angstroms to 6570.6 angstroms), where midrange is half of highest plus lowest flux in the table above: 0.70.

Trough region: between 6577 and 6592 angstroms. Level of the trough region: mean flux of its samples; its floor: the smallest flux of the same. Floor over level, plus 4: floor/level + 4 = 4.93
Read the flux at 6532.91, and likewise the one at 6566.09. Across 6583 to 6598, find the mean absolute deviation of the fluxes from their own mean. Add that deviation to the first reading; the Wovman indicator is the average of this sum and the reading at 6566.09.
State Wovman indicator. 0.771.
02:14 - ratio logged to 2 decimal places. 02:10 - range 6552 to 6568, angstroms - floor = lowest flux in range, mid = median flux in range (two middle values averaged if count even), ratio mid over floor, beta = 1.12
